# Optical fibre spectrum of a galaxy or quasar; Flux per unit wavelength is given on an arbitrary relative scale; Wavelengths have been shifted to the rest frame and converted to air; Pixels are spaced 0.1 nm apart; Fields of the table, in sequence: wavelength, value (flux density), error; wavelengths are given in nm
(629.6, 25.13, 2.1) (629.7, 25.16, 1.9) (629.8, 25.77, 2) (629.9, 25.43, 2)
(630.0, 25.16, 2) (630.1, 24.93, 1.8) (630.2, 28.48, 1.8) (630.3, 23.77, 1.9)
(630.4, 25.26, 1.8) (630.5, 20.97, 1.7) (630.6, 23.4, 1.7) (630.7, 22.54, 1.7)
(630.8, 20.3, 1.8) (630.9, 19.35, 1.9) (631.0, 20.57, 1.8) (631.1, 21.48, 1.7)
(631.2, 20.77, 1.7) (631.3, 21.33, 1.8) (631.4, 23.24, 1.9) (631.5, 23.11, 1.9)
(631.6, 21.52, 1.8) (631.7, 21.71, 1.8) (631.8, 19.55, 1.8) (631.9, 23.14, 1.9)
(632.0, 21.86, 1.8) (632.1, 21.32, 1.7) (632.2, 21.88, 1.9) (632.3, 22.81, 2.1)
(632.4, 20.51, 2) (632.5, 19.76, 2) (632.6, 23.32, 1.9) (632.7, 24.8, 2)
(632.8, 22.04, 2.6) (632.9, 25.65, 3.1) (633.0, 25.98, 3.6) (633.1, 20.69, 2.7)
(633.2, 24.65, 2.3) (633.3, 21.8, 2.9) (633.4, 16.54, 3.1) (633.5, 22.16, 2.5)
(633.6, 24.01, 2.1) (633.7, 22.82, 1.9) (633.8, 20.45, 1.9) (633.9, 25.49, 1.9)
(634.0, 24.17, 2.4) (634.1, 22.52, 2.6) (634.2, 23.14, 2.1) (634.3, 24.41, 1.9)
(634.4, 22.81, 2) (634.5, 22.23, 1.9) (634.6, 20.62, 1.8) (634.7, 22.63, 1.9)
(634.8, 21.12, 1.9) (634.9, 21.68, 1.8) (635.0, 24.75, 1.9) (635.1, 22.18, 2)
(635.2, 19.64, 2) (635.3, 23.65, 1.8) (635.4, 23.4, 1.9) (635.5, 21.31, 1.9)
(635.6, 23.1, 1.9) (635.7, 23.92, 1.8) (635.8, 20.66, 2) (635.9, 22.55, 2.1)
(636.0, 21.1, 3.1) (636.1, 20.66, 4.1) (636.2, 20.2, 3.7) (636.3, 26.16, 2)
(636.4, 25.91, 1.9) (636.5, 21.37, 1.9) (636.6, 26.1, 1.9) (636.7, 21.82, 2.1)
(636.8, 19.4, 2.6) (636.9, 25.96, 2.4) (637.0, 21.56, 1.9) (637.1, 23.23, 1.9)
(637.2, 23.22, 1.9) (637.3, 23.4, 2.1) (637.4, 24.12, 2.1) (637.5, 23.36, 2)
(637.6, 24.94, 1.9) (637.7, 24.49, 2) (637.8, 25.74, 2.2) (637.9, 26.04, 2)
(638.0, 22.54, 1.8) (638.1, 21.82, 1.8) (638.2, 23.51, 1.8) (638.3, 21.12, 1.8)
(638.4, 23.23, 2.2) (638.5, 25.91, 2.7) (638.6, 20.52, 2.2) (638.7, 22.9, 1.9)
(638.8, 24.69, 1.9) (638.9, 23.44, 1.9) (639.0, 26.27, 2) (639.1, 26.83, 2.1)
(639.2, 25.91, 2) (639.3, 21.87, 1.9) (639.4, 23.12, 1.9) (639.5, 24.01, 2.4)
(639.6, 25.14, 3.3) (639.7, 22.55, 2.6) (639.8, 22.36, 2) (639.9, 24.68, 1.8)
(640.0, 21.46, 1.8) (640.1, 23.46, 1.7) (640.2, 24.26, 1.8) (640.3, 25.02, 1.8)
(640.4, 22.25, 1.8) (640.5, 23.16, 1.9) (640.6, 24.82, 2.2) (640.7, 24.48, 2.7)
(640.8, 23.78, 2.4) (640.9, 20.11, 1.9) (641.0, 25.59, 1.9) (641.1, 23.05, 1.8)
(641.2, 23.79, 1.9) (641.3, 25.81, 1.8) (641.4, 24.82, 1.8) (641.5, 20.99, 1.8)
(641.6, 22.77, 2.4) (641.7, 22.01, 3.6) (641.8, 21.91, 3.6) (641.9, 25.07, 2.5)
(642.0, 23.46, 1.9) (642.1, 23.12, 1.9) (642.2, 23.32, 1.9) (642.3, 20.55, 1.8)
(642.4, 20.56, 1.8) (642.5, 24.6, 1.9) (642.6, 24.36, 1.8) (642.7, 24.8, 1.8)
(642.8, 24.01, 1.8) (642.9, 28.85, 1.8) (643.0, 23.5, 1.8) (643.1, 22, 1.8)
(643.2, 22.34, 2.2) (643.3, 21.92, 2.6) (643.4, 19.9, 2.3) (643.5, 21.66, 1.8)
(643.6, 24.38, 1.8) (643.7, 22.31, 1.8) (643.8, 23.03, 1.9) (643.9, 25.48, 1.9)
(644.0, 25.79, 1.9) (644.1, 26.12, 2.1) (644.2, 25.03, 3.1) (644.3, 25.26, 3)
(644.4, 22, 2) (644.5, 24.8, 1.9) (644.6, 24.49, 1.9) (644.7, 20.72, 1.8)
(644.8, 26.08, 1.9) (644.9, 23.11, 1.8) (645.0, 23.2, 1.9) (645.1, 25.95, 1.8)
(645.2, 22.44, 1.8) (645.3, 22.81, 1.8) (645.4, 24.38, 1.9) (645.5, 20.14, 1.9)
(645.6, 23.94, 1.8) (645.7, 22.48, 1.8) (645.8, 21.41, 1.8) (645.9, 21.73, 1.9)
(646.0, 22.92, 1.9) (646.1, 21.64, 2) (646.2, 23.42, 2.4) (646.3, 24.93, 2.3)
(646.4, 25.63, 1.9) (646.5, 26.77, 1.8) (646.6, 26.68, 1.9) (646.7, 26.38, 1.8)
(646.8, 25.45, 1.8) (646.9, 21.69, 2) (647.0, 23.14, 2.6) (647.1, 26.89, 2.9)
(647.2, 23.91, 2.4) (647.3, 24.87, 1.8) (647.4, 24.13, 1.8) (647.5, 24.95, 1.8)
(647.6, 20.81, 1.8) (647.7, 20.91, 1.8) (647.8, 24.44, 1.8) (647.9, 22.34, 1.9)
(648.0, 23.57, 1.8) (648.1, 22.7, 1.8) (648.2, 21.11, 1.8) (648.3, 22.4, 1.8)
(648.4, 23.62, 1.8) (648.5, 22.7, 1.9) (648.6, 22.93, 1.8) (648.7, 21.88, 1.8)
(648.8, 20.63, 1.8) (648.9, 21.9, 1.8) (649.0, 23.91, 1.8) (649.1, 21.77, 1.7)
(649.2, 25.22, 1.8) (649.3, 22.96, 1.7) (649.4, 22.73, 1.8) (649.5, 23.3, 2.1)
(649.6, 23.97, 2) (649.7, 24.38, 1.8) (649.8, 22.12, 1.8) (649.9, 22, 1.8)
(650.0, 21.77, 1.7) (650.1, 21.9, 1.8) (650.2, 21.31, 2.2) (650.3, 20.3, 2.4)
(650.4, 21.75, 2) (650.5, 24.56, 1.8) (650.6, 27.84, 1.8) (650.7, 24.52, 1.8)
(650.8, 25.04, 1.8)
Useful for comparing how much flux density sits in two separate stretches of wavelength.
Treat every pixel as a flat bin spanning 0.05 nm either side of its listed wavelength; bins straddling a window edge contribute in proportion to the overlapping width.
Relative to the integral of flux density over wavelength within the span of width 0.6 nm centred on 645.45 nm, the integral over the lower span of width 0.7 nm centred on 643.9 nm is 1.3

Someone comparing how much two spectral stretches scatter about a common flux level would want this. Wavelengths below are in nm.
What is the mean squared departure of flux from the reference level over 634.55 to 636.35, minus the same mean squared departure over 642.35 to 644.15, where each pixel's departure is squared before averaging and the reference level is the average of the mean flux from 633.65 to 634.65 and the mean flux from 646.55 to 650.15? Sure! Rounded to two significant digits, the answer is -1.3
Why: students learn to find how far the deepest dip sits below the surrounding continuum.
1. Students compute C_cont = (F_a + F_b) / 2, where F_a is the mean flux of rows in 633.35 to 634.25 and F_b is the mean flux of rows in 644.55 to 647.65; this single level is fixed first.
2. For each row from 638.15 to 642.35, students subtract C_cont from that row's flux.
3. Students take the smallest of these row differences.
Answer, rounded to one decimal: -3.0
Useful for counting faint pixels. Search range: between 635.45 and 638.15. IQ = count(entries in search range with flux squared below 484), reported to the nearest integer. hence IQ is 10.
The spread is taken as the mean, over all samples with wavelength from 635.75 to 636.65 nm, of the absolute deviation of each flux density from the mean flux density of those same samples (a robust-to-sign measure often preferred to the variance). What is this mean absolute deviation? 2.2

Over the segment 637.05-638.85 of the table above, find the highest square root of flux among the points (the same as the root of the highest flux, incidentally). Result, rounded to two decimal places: 5.10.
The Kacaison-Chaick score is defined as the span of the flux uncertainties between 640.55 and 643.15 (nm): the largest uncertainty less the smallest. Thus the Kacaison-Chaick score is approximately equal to 1.8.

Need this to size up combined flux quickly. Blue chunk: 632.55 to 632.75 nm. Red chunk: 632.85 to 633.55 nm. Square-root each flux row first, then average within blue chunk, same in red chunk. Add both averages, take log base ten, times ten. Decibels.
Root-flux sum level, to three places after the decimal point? 9.839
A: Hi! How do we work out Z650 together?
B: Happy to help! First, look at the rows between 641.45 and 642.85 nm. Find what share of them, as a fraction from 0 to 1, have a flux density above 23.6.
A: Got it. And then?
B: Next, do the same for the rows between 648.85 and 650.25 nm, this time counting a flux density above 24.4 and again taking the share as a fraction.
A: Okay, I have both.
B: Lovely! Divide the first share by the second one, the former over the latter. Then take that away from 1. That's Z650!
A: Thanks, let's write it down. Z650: -4.0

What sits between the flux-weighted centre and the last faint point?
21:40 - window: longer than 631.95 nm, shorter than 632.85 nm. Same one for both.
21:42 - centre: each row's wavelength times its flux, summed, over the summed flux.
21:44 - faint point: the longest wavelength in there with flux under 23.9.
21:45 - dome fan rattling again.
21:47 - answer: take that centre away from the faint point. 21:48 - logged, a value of 0.39 nm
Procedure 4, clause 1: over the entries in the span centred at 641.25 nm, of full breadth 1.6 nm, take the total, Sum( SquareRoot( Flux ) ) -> 77.5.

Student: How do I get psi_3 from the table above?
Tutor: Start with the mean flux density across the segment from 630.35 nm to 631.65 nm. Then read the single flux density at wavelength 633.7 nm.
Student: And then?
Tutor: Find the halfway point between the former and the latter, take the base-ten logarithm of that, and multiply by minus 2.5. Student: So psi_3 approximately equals -3.37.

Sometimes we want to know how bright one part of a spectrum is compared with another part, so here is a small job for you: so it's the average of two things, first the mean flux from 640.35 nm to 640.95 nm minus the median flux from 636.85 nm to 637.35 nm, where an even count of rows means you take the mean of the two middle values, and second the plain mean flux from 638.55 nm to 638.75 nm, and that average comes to 10.8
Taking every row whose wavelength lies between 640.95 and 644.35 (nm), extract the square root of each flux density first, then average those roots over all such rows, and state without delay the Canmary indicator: 4.85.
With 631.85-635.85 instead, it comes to 4.74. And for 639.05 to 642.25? 4.85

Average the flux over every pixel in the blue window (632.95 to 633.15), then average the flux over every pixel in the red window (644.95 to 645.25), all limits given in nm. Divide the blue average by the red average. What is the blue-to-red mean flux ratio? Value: 0.98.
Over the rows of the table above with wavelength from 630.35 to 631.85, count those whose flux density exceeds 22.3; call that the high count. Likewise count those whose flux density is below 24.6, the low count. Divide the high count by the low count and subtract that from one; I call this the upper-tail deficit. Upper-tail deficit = 0.64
